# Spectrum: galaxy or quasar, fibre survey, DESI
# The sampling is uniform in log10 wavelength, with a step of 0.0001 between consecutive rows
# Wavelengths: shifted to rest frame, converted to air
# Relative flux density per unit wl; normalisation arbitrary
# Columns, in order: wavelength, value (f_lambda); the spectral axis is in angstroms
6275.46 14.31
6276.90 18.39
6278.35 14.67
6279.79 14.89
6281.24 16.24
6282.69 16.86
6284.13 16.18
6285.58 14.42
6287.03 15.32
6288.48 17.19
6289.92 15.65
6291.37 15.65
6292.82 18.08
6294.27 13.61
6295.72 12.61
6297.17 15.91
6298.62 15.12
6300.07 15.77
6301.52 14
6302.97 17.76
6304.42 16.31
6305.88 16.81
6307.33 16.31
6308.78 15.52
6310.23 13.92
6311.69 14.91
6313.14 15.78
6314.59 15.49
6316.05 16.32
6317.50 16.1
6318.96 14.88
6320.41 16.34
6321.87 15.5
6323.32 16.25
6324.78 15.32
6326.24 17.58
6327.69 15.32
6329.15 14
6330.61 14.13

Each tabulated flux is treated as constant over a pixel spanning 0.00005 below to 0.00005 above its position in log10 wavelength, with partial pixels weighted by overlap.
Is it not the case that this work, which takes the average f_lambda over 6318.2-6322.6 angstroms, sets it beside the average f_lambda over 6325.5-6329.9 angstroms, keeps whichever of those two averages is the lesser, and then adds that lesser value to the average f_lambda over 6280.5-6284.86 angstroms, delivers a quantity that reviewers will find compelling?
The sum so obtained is 32.0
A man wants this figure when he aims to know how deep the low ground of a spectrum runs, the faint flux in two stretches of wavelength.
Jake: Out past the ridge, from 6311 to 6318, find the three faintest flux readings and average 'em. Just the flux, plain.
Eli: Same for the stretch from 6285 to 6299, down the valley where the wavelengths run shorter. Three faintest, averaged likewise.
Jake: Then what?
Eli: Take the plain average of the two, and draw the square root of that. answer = 3.80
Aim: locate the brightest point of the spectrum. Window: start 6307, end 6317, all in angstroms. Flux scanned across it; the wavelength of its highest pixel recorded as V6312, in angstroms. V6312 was 6316.05 angstroms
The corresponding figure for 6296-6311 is 6302.97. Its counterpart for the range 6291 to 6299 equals 6292.82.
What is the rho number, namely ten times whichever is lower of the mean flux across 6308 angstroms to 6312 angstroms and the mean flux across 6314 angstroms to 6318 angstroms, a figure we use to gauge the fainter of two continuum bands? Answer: 148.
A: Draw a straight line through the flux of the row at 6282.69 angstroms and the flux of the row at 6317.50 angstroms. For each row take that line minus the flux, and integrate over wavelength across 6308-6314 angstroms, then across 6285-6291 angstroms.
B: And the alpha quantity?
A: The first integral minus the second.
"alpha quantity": 1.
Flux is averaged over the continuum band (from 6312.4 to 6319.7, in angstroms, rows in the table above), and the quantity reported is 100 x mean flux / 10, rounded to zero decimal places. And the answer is 157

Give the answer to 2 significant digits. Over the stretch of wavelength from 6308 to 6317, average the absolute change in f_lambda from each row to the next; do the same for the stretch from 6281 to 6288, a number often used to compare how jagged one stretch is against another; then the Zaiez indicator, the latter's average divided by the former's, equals 1.1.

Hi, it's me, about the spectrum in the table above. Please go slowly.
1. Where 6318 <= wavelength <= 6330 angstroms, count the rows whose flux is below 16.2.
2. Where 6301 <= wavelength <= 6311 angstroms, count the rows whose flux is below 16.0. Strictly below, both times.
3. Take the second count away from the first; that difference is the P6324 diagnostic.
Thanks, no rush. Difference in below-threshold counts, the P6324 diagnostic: 2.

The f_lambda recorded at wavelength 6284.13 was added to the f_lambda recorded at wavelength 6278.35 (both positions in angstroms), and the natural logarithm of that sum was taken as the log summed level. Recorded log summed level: 3.43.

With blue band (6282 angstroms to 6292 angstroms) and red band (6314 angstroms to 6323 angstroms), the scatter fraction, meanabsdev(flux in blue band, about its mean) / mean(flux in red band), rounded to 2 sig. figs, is 0.046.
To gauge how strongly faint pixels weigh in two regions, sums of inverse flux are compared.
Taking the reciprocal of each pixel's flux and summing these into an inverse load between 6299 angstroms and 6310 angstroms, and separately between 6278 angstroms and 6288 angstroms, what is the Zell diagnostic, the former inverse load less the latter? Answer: -0.015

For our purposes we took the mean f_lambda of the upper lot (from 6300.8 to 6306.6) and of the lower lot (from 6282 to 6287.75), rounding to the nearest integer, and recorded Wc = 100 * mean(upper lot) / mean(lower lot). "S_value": 103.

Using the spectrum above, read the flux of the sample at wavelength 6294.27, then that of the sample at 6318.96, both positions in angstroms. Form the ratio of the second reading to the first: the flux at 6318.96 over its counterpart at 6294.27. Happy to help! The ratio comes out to 1.09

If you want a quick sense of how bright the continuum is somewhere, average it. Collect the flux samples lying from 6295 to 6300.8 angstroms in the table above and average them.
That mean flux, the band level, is 14.9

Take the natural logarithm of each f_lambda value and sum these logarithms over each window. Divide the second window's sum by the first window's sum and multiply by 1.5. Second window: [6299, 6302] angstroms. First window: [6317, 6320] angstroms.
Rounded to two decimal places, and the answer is 1.48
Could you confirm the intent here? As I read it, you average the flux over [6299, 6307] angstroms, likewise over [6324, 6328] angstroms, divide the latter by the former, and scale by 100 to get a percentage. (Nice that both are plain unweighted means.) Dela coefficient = 100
